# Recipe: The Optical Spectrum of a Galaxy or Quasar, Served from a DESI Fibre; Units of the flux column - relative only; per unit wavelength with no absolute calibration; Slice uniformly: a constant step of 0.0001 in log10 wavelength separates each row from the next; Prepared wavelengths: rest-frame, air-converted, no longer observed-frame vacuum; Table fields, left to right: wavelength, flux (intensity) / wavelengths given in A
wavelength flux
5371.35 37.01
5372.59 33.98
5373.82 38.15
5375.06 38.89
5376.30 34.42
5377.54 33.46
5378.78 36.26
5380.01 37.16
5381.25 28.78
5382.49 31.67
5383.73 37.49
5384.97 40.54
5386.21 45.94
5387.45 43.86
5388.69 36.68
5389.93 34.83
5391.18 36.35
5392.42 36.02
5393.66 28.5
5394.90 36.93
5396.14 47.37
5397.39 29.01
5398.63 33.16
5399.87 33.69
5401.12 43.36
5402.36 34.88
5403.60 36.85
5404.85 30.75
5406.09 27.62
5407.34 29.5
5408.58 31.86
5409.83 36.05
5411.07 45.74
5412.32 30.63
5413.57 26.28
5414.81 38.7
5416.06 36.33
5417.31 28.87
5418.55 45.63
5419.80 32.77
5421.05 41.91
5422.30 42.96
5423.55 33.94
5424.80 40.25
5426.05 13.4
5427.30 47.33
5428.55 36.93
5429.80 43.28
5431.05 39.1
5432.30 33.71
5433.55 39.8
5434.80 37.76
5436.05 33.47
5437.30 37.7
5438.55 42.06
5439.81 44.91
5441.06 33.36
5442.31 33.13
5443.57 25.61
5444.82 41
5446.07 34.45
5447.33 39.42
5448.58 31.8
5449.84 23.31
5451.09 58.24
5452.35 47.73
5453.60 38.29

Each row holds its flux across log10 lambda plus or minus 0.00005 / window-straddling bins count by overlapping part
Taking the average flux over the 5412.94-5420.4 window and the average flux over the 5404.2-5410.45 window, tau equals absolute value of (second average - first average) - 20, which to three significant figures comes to -16.4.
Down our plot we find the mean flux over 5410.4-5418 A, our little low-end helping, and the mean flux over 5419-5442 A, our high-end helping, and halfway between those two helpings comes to 36.0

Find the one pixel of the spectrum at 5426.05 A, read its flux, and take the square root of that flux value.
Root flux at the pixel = 3.7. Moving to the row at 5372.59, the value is 5.8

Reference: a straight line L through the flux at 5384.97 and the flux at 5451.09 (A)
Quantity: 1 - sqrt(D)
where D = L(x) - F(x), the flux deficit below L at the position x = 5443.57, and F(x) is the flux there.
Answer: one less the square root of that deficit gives -4.5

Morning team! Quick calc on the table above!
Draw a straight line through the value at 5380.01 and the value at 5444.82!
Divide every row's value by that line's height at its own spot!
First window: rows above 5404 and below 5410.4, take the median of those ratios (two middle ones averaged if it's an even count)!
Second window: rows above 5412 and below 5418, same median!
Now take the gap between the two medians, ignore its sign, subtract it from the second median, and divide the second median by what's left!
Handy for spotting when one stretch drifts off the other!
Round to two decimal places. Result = 1.02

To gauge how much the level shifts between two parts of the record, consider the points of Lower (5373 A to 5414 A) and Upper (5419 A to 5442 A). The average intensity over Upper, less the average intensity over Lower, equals 1.9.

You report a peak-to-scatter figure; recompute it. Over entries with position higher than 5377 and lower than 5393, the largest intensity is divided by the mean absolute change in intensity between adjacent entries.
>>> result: 13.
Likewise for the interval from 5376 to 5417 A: 9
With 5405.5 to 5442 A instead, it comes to 6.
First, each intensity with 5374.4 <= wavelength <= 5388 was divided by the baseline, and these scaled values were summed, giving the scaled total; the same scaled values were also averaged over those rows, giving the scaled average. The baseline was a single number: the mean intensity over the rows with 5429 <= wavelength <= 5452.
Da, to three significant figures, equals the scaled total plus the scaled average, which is 11.9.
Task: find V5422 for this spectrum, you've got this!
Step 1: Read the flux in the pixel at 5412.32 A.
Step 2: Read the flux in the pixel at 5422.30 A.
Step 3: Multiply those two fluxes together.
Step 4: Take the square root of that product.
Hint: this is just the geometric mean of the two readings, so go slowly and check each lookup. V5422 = 36.3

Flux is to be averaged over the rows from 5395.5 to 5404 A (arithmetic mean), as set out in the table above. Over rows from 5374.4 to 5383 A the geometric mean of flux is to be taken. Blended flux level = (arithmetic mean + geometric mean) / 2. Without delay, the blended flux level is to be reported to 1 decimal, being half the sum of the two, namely 35.6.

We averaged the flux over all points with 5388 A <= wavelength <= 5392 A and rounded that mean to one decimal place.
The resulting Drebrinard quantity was 36.0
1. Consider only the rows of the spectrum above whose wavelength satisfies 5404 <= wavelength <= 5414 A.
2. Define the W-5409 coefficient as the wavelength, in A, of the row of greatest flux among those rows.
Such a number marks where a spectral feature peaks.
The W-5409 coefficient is 5411.07 A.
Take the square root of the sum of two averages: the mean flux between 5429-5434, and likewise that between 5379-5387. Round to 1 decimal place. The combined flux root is 8.7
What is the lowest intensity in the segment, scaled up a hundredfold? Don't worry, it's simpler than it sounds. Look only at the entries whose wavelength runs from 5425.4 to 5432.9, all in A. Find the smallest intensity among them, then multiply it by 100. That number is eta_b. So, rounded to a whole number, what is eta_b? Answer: 1340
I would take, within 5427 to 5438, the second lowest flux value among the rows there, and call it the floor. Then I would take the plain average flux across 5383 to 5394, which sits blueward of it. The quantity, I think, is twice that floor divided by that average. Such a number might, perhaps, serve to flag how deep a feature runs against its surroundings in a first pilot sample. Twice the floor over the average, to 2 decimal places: 1.78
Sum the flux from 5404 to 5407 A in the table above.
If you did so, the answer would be 58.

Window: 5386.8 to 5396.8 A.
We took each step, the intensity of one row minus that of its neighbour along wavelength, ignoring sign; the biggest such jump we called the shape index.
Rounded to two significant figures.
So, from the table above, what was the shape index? 10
